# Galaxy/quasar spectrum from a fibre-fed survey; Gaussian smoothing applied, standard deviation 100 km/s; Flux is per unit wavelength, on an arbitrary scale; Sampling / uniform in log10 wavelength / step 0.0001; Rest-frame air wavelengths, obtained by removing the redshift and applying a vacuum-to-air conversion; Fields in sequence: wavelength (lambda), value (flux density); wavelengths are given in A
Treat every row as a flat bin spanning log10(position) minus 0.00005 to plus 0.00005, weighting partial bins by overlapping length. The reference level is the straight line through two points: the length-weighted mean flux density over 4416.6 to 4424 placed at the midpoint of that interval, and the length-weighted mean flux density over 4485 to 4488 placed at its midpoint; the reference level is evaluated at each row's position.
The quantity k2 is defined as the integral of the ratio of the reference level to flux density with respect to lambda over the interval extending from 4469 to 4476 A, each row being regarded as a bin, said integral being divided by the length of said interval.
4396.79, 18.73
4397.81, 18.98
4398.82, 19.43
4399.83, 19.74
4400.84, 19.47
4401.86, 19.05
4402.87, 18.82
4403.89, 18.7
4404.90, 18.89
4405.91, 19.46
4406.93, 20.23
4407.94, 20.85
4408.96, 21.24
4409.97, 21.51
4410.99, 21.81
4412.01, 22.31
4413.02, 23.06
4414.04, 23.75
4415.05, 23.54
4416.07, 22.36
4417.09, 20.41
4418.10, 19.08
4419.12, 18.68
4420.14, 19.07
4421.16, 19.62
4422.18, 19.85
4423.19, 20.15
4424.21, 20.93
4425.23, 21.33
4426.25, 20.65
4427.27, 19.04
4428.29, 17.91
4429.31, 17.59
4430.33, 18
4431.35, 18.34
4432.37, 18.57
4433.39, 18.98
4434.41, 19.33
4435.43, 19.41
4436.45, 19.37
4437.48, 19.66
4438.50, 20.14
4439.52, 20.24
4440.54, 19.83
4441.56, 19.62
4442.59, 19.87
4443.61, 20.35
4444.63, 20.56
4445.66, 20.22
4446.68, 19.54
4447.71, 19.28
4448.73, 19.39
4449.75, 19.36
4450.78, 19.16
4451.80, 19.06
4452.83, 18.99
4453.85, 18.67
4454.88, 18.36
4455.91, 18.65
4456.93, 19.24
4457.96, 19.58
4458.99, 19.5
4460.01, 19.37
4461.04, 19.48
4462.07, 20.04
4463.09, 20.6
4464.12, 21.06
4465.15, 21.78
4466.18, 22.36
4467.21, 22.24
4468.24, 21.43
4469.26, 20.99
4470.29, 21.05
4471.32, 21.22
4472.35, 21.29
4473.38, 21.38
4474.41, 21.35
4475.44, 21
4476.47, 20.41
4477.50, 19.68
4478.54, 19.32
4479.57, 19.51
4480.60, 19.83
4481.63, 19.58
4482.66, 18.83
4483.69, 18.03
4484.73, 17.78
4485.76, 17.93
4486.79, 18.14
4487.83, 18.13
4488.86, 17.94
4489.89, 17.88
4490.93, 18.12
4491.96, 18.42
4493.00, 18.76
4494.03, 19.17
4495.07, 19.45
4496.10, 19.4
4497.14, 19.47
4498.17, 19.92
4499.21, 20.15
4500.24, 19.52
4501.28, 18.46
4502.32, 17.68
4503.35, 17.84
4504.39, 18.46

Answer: 0.867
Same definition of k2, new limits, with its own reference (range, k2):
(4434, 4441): 0.975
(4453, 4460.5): 0.985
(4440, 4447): 0.953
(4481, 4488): 0.984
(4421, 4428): 0.969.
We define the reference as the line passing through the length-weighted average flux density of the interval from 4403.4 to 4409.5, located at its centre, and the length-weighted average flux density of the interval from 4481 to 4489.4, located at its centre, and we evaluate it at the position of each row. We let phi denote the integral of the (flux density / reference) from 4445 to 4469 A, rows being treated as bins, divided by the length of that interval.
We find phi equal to 1.05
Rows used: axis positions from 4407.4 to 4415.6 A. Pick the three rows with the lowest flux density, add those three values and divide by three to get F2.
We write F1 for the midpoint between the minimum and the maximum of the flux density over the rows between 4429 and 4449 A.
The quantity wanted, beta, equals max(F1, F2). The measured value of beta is 21.2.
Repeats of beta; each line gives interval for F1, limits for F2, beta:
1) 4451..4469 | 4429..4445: 20.4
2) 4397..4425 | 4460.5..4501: 21.2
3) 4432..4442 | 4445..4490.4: 19.4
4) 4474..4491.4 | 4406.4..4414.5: 20.8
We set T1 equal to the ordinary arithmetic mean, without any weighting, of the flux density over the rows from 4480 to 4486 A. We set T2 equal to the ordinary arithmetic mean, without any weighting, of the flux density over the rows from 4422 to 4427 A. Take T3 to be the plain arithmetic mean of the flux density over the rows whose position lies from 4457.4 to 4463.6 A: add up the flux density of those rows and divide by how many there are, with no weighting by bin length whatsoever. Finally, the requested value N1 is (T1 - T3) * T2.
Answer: -23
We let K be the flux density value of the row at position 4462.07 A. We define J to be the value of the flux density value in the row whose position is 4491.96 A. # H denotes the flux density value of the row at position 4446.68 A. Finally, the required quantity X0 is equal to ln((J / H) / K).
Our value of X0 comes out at -3.06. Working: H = 19.54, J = 18.42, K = 20.04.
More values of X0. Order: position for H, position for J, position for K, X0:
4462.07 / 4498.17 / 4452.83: -2.95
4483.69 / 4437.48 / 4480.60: -2.90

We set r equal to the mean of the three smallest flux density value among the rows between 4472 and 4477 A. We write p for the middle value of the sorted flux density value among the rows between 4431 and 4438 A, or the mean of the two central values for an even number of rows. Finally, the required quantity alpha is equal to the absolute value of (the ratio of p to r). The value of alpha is 0.92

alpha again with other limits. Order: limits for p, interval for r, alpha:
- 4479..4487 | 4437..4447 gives 0.94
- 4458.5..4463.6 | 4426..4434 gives 1.09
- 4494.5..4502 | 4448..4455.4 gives 1.04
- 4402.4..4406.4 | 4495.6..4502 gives 0.99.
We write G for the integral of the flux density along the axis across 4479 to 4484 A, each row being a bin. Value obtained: 96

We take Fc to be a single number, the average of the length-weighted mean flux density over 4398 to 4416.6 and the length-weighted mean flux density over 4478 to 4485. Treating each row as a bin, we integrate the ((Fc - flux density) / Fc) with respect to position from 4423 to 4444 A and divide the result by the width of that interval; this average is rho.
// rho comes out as 0.021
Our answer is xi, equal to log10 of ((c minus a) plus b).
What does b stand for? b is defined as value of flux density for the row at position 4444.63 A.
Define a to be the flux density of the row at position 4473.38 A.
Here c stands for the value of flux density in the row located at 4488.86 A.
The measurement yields 1.23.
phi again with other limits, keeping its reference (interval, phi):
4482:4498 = 1.02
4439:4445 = 1.05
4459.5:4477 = 1.13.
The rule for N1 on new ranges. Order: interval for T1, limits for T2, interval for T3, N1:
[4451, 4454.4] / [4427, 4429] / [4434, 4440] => -15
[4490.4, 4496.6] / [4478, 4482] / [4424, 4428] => -31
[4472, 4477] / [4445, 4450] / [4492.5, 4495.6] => 38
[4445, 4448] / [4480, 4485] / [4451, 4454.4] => 15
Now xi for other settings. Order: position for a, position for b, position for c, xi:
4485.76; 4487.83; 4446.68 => 1.30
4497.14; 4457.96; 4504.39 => 1.27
